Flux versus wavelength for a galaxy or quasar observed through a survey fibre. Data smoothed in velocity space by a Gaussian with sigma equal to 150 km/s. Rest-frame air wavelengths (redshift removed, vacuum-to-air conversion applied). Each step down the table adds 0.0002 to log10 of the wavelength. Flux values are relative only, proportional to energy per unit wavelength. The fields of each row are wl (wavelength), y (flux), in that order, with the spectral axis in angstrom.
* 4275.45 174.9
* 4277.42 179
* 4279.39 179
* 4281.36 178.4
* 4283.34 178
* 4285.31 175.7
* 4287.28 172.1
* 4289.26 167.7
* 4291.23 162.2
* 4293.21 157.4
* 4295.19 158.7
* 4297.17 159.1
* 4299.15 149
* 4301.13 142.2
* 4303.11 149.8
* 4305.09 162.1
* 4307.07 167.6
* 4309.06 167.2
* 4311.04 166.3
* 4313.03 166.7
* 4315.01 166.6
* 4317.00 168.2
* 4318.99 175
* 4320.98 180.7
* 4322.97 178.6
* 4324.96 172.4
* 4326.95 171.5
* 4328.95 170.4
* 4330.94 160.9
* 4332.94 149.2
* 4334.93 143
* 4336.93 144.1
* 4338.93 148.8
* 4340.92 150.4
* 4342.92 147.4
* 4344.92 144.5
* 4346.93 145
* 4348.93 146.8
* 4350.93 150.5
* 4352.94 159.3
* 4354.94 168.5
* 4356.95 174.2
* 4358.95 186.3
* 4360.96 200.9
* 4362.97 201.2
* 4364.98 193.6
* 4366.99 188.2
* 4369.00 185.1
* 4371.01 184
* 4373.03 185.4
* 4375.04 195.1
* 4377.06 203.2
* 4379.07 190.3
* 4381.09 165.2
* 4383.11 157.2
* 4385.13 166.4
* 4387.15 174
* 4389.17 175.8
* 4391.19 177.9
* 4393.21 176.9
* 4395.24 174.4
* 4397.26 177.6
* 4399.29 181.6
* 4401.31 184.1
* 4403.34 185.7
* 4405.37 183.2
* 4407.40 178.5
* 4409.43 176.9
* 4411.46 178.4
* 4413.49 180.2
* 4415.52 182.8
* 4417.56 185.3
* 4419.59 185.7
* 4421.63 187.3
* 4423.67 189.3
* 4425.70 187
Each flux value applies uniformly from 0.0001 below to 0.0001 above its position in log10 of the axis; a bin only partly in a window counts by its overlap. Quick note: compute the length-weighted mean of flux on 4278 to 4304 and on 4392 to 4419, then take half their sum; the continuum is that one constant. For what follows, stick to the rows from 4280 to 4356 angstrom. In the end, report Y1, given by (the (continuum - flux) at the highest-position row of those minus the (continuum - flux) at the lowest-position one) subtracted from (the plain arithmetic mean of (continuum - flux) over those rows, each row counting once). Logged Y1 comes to 1.3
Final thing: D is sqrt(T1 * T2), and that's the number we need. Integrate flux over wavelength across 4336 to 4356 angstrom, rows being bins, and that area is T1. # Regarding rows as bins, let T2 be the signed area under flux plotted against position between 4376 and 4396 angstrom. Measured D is 3258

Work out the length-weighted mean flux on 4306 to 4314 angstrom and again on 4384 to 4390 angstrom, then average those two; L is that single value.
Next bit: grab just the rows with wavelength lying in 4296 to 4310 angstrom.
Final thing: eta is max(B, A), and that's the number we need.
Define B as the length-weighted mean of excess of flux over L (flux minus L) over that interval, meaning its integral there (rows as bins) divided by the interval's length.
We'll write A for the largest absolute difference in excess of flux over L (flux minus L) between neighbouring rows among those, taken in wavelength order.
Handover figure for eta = 12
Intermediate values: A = 12.3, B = -13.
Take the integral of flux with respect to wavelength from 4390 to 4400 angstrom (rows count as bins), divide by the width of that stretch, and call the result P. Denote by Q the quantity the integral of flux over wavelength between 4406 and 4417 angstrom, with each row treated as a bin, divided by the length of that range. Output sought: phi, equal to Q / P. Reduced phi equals 1.01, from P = 177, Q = 180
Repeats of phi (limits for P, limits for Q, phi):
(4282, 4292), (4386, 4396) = 1.02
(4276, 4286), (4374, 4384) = 1.03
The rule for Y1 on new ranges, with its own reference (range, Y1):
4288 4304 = -1.4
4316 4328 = 1.2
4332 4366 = 54.7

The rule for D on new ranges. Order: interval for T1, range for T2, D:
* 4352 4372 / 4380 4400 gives 3567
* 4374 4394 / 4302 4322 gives 3450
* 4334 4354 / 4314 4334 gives 3166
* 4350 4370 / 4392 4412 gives 3606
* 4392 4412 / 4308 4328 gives 3509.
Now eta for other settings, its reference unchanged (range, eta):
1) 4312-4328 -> 7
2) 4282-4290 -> 5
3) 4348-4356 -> 9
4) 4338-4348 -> 3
